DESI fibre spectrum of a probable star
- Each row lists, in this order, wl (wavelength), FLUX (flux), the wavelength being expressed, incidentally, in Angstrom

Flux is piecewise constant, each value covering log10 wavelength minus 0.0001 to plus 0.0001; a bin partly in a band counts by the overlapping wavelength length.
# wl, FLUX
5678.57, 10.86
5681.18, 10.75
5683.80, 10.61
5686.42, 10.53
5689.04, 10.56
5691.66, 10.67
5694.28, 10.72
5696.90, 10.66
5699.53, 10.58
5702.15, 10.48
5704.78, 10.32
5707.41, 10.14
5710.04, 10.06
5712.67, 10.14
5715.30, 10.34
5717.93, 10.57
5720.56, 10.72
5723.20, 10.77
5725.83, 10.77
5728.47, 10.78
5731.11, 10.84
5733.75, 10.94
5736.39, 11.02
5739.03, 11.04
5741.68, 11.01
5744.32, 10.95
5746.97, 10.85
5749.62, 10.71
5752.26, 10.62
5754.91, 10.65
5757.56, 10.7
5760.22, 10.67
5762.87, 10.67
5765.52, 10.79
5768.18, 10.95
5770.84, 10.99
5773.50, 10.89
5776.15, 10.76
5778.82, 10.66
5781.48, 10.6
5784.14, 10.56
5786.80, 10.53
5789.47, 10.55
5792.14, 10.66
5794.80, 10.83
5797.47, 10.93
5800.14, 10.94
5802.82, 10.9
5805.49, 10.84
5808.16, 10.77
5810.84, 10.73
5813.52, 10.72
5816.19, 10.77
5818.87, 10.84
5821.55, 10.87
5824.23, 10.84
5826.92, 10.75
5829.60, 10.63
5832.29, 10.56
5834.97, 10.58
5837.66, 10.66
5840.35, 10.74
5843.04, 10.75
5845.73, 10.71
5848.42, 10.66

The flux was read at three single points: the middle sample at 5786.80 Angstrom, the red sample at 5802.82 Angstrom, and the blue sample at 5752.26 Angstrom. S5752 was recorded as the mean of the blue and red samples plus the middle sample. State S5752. 21.3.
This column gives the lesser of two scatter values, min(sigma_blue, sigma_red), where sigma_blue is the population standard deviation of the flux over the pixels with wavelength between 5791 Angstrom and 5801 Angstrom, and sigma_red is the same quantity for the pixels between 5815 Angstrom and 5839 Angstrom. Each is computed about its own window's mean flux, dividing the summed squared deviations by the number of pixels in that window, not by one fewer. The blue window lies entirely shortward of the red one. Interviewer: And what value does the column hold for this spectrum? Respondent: 0.11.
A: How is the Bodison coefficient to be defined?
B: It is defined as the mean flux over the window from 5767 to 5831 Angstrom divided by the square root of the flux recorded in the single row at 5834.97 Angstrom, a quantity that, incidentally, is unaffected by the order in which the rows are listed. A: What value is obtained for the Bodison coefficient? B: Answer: 3.311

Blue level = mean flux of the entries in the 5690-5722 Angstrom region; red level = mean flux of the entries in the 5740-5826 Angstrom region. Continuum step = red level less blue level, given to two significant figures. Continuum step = 0.32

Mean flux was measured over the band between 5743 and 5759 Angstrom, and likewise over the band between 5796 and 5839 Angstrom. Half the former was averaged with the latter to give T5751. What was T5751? 8.07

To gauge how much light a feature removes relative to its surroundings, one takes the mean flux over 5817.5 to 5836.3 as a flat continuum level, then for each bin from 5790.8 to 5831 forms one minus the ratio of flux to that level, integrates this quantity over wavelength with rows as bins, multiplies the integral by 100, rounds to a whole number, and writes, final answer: -29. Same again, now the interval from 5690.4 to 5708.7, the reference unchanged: 37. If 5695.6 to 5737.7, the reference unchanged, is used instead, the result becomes 60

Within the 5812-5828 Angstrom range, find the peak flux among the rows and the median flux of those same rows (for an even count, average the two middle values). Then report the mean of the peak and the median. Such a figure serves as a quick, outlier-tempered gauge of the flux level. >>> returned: 10.8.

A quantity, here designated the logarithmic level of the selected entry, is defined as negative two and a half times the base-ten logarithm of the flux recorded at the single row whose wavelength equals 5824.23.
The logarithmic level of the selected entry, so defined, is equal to -2.59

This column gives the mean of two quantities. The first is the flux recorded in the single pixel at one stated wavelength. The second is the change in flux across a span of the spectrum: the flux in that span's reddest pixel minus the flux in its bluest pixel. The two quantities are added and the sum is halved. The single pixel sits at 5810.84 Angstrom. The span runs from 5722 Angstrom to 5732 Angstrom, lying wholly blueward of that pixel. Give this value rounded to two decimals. 5.40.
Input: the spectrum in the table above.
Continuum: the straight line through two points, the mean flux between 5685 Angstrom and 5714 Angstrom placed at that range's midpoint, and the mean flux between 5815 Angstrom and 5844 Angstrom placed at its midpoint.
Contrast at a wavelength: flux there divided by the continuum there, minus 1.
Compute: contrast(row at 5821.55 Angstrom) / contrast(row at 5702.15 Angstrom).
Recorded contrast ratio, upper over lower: 4.8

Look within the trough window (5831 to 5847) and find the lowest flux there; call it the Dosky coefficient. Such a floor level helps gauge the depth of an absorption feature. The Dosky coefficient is 10.56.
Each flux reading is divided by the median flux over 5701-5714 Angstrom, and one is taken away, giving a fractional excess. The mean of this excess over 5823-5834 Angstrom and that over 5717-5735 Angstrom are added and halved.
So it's 0.058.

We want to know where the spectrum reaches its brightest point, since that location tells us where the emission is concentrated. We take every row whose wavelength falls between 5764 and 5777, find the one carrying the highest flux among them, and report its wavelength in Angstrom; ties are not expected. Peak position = 5770.84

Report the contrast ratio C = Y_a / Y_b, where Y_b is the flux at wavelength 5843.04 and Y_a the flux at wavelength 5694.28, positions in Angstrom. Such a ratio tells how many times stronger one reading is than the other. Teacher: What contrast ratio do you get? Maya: 1.00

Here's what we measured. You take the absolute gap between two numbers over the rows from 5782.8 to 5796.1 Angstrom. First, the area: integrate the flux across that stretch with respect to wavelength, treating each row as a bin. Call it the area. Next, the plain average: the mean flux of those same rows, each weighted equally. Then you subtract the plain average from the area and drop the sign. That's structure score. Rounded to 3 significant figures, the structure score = 131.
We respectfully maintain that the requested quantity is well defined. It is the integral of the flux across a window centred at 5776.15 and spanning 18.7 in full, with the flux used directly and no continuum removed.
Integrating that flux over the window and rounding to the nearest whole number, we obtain 201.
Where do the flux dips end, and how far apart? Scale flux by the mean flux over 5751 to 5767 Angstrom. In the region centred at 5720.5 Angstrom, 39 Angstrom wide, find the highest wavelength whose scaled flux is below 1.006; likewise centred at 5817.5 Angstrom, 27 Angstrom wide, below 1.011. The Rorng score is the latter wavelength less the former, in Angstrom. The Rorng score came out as 109.0 Angstrom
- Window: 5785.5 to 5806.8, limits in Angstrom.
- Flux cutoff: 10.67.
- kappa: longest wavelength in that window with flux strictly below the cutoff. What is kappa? 5792.14 Angstrom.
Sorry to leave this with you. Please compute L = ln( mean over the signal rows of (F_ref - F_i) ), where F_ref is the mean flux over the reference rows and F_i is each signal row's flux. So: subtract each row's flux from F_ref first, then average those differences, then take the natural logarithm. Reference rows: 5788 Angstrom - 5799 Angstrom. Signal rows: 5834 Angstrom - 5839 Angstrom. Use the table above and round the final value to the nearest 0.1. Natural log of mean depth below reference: -2.1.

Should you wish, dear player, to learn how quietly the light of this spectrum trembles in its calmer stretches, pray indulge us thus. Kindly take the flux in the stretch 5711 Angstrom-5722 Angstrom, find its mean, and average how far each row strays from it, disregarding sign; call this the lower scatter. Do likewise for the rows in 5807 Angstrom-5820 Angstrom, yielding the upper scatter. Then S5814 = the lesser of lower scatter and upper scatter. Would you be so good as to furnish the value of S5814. 0.0328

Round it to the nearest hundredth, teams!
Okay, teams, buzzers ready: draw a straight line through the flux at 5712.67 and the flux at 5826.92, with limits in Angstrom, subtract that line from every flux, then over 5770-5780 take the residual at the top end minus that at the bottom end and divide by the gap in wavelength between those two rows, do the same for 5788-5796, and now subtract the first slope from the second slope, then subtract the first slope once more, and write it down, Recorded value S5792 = 0.14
